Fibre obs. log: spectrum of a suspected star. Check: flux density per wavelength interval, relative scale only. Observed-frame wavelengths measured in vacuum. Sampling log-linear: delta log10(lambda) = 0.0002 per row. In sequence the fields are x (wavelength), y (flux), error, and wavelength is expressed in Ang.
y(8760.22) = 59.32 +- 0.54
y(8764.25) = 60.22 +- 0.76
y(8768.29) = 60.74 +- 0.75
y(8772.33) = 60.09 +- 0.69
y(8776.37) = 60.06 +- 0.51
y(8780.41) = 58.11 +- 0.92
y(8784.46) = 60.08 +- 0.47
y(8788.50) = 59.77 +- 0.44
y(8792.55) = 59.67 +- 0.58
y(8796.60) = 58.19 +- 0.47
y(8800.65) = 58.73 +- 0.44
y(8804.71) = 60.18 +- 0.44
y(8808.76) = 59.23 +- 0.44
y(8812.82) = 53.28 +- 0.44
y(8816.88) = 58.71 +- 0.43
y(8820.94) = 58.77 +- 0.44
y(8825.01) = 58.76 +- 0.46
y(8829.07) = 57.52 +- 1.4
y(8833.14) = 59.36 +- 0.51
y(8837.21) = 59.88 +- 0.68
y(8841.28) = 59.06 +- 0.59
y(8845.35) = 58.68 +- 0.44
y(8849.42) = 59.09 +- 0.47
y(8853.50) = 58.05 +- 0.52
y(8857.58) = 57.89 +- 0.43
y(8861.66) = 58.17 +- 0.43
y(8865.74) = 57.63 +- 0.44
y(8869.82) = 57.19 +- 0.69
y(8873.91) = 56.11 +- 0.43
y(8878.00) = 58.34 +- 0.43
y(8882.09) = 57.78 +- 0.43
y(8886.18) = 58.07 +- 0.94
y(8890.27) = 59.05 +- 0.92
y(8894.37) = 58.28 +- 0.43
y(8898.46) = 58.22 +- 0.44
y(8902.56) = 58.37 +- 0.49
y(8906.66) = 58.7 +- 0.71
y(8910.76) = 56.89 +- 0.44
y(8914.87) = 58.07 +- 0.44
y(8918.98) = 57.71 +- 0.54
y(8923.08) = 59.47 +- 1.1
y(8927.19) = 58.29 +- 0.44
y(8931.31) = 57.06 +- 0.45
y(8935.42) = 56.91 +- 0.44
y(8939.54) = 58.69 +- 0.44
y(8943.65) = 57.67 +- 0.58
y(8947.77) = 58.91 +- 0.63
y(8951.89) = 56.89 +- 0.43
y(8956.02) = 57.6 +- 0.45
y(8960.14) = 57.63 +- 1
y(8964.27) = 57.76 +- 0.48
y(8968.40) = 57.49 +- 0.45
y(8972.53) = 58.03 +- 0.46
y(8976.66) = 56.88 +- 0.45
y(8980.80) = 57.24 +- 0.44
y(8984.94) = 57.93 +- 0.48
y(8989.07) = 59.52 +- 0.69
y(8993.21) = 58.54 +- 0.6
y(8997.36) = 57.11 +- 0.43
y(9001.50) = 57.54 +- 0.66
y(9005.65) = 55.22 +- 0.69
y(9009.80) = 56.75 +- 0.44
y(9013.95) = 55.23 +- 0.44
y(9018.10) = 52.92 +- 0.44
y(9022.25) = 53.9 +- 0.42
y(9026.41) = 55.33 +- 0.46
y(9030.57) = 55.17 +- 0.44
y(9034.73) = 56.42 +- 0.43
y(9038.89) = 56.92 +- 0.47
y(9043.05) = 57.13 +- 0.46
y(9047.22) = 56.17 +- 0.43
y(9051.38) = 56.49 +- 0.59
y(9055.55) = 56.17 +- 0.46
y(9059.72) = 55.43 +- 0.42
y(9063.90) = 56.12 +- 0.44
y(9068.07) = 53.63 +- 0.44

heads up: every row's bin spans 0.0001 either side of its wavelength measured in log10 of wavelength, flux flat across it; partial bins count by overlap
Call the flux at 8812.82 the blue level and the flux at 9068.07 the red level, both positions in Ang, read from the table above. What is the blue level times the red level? 2857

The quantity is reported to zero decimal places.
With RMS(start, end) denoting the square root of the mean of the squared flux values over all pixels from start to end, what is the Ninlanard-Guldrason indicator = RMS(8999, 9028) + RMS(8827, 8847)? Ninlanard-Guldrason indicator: 114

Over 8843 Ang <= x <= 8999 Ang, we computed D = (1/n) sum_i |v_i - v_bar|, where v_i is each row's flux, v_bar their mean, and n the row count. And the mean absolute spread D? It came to 0.61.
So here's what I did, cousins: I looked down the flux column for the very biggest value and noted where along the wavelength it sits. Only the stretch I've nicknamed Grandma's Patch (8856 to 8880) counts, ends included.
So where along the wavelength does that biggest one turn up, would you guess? 8878.00 Ang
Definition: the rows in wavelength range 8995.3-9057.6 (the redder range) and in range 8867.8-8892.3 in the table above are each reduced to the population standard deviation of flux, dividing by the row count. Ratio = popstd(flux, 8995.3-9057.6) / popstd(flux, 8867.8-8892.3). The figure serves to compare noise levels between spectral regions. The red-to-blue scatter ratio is 1.33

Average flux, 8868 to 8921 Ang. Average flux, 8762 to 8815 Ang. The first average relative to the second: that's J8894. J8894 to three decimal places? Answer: 0.980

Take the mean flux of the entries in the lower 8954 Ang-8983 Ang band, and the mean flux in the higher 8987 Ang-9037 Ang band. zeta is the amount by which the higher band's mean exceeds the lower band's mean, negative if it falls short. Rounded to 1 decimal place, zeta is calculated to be -1.4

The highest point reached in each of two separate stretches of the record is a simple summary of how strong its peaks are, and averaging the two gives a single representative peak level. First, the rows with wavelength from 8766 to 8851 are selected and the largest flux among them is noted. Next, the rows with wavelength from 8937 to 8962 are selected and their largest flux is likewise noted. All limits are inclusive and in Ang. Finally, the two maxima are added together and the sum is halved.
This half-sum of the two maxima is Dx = 59.8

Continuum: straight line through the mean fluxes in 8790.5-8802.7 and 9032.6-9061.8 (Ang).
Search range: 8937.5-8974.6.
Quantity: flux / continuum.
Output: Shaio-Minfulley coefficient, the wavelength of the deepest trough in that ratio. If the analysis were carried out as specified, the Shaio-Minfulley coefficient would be 8951.89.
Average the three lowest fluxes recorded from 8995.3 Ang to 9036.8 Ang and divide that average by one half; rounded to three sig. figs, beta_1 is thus 108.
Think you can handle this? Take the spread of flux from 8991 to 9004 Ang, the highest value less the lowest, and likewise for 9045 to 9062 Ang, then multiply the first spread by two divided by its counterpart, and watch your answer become 2.7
